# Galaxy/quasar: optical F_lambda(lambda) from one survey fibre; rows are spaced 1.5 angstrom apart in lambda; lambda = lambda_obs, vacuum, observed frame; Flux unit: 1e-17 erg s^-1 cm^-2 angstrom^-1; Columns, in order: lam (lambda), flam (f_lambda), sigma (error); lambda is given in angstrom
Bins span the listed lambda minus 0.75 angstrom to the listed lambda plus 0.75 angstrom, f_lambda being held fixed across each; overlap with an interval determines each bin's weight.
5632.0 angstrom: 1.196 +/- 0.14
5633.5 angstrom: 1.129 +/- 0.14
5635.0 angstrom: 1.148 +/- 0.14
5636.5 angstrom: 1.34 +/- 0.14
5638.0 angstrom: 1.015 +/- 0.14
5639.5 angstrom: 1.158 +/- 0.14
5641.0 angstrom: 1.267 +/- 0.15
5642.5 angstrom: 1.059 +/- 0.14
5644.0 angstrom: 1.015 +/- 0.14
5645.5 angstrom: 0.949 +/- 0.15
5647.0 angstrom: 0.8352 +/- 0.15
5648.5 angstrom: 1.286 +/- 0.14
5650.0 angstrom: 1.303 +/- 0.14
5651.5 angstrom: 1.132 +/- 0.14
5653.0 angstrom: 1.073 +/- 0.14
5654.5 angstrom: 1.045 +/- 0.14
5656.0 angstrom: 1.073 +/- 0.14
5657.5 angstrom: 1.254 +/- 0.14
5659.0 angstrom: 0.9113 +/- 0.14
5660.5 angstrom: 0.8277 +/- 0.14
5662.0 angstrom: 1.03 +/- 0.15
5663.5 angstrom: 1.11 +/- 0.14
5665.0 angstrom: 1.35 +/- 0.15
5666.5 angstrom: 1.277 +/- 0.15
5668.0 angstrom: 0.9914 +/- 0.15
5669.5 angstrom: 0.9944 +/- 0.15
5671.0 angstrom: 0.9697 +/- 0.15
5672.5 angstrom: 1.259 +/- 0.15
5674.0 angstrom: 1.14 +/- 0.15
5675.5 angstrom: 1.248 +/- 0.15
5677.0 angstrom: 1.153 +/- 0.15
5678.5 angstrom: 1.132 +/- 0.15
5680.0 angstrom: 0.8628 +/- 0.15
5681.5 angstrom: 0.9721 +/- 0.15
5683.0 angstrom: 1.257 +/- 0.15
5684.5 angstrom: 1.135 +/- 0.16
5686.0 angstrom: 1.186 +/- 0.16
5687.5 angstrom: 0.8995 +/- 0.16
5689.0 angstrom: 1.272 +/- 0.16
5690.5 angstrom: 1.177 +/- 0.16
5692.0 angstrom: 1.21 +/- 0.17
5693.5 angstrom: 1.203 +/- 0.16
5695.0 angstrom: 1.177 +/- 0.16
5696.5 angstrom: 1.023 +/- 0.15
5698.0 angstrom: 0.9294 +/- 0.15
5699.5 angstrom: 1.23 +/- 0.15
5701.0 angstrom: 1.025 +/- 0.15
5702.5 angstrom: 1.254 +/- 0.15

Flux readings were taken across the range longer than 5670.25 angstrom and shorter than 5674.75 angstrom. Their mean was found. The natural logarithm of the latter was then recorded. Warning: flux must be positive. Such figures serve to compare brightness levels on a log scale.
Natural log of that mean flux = 0.116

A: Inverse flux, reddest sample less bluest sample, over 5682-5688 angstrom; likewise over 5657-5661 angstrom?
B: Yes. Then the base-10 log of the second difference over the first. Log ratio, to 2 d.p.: 0.11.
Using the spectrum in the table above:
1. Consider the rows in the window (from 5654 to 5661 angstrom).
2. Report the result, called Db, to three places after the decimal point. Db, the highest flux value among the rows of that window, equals 1.254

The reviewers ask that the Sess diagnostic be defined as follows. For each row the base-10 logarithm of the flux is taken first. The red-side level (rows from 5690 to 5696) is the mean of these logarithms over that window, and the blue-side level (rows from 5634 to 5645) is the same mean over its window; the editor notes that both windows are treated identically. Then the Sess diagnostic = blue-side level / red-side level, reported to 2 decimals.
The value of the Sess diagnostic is 0.73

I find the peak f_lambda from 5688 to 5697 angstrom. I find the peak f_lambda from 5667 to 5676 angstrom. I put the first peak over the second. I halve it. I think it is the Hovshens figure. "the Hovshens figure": 0.505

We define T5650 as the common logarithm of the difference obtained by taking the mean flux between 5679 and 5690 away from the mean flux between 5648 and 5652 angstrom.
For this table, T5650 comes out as -0.80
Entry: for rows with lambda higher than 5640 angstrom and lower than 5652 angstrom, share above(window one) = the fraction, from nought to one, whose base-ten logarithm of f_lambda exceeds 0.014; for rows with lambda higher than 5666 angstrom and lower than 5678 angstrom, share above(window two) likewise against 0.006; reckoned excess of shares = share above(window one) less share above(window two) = 0.00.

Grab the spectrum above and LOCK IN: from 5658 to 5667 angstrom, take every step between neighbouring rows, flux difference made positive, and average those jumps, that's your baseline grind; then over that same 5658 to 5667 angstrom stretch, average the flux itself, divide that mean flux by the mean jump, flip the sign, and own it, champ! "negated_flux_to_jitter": -8.0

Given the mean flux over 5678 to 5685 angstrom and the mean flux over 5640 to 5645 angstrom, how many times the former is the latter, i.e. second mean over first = 1.04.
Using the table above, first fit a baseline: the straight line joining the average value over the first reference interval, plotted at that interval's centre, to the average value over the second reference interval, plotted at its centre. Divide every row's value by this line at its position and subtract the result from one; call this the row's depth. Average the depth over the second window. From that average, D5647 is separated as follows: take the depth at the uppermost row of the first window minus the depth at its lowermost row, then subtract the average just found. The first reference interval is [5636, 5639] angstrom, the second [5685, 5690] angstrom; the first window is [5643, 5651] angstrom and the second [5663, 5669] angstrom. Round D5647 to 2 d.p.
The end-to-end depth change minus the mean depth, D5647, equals -0.22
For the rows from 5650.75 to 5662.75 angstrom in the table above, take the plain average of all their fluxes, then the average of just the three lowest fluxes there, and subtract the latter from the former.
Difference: 0.12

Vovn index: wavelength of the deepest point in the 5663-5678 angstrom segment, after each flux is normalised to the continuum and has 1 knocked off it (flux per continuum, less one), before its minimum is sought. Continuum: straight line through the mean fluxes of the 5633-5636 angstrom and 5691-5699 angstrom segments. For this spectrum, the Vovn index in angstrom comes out 5671.0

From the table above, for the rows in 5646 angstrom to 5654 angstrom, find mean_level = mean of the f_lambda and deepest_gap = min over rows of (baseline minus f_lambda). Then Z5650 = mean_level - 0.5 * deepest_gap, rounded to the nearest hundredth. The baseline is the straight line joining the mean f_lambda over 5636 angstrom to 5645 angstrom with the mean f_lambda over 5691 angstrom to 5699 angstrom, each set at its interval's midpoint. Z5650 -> 1.21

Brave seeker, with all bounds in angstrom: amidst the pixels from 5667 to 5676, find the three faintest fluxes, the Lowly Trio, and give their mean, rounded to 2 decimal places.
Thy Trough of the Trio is 0.99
